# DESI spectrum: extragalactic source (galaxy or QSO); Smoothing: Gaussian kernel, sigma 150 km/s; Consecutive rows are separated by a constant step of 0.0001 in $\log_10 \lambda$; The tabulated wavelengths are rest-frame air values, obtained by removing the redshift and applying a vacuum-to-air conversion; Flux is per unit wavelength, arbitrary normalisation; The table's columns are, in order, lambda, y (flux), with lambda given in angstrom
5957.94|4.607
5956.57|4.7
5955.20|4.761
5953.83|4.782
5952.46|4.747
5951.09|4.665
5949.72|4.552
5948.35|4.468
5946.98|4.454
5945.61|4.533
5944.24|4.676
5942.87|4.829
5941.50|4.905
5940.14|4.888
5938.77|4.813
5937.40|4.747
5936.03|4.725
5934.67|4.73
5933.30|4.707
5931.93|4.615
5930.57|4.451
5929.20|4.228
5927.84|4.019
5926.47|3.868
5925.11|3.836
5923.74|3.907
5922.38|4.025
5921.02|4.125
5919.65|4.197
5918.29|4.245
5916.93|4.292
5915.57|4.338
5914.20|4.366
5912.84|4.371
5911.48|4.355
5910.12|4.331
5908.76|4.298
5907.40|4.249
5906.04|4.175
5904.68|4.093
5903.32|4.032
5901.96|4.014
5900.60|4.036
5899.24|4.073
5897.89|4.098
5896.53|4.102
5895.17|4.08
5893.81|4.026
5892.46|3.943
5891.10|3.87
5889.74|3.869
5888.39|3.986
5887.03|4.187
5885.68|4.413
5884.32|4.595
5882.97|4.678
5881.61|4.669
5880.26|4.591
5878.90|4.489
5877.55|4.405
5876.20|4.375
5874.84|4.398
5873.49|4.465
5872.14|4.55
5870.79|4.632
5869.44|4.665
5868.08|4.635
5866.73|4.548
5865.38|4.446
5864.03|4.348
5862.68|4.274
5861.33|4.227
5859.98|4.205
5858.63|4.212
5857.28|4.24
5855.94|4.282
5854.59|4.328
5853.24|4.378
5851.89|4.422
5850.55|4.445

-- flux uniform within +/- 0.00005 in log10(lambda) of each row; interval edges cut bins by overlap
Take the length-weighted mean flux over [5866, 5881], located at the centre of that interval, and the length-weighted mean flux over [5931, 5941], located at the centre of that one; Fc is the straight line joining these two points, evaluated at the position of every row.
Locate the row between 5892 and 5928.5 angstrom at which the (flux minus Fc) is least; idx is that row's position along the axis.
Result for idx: 5925.11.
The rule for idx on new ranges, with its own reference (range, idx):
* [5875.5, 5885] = 5876.20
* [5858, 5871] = 5859.98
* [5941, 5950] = 5946.98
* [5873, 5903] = 5891.10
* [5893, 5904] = 5901.96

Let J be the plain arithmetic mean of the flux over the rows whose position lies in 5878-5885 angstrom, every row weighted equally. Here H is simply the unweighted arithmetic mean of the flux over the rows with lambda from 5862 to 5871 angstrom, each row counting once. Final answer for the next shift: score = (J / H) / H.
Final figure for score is 0.23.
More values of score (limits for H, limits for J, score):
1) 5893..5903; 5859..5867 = 0.26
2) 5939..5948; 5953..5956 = 0.21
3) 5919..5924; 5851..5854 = 0.27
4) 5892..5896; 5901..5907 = 0.25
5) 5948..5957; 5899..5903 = 0.19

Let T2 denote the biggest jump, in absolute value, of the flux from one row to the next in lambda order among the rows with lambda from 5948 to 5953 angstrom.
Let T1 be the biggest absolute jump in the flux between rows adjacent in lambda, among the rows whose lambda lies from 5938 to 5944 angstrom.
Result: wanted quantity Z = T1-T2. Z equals -0.04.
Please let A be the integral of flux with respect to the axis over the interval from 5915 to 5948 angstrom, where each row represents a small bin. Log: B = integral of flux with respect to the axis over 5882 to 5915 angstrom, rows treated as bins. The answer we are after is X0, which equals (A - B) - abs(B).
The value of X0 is -130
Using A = 146.0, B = 138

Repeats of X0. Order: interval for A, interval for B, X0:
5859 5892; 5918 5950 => -139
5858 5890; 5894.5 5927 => -128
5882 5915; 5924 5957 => -163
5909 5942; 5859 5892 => -145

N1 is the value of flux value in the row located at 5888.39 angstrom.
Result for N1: 3.986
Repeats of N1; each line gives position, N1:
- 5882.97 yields 4.678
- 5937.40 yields 4.747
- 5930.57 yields 4.451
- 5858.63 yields 4.212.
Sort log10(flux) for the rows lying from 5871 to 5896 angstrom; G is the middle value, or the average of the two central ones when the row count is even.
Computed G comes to 0.644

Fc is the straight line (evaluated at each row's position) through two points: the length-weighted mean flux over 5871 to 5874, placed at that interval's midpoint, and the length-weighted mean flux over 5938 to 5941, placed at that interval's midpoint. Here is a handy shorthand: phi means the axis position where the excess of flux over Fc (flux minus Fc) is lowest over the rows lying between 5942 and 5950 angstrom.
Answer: 5946.98 angstrom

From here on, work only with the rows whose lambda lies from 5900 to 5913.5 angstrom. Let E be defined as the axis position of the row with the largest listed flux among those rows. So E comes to 5912.84 angstrom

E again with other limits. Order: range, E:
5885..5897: 5885.68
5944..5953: 5952.46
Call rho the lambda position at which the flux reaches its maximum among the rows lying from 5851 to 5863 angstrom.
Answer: 5851.89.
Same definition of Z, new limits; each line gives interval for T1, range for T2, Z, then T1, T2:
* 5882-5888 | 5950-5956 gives 0.14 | 0.226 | 0.082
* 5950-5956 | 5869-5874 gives 0.00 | 0.082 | 0.085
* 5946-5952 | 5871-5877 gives 0.03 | 0.113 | 0.085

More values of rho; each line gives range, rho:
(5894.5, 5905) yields 5896.53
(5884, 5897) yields 5884.32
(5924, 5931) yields 5930.57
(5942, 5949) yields 5942.87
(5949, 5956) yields 5953.83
